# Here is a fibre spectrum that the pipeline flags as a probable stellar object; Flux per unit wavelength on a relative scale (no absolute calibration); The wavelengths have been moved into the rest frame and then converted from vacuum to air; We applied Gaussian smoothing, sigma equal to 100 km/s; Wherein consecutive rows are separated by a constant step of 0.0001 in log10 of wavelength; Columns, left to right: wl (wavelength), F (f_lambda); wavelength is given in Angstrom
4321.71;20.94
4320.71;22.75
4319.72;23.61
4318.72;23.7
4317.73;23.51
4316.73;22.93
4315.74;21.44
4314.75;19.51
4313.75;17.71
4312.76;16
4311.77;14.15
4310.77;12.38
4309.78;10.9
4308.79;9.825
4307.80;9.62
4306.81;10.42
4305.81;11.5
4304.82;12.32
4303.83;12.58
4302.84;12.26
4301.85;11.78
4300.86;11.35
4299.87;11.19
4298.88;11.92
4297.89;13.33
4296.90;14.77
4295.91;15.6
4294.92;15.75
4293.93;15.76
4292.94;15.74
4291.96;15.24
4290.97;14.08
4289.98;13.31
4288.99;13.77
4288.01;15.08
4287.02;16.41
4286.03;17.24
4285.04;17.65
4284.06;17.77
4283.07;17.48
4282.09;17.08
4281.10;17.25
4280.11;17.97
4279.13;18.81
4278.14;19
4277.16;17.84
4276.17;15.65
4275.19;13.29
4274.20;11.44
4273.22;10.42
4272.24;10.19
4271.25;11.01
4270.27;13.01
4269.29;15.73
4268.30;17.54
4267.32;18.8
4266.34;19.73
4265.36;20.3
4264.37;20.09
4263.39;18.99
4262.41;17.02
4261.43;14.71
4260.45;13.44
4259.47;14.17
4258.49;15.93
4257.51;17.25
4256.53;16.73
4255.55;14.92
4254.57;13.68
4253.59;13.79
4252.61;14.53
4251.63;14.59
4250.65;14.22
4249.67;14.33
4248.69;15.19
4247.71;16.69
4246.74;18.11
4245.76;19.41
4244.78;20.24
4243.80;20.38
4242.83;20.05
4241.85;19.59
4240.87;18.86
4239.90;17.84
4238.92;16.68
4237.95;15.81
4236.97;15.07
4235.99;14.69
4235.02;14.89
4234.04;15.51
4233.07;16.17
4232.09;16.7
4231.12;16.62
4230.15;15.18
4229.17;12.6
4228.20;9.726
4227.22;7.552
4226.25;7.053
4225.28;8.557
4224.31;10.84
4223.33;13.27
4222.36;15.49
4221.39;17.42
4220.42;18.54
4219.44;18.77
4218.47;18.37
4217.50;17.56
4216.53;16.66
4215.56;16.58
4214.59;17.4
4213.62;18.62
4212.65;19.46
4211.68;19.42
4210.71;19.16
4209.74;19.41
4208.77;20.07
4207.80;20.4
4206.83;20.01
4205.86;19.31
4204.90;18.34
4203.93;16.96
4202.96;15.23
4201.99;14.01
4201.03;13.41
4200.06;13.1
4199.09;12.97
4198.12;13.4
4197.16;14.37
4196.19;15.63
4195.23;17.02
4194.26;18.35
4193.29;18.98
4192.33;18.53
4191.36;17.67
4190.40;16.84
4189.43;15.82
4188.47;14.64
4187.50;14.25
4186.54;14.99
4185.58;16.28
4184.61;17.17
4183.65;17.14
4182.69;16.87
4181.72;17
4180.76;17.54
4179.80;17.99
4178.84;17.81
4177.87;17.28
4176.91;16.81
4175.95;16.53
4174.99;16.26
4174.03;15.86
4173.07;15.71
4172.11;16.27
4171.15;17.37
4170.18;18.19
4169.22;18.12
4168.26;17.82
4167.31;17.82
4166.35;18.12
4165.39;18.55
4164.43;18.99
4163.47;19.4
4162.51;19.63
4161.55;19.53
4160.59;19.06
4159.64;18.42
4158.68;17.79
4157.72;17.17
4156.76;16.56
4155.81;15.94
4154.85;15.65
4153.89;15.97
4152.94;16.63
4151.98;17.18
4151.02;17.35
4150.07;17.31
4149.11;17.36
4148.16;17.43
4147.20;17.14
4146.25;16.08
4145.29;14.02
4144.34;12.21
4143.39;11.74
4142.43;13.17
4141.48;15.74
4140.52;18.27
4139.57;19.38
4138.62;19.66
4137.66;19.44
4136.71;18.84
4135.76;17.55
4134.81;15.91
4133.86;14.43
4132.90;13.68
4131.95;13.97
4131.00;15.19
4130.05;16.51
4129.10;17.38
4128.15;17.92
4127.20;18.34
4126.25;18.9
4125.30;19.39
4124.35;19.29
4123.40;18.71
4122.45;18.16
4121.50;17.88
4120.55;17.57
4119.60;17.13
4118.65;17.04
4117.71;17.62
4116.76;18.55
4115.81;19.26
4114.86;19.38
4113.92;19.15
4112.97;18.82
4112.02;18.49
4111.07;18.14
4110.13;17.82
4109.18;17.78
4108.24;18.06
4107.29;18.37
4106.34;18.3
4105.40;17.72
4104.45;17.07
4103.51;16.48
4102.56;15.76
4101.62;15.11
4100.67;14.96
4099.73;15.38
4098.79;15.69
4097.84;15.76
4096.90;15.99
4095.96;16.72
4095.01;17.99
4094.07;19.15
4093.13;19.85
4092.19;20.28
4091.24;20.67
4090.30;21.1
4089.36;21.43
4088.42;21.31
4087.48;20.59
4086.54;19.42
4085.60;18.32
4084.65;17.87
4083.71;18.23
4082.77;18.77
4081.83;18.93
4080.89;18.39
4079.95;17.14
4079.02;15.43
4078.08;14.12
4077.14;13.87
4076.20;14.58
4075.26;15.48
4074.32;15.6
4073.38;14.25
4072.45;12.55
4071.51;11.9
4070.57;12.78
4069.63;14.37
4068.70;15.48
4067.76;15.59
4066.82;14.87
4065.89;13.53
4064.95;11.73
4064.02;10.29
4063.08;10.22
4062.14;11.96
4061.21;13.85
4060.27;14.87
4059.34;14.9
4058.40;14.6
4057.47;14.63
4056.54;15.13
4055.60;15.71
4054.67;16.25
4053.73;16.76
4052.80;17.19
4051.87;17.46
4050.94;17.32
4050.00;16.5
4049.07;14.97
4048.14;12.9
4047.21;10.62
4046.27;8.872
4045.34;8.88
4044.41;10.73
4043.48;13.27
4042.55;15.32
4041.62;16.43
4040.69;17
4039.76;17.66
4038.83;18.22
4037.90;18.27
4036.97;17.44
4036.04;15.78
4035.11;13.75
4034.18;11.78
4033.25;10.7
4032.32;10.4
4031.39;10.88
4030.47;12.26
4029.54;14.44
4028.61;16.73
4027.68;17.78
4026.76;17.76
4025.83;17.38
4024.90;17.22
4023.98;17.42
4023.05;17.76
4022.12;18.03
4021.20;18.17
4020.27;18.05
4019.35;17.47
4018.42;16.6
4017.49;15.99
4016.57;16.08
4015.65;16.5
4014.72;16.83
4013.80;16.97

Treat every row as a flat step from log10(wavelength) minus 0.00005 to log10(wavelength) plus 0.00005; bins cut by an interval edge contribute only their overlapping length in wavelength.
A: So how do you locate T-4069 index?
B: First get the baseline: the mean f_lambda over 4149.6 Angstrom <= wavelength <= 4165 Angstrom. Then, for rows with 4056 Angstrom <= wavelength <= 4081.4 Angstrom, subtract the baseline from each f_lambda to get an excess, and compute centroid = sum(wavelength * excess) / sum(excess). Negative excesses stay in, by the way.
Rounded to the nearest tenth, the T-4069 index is 4067.3 Angstrom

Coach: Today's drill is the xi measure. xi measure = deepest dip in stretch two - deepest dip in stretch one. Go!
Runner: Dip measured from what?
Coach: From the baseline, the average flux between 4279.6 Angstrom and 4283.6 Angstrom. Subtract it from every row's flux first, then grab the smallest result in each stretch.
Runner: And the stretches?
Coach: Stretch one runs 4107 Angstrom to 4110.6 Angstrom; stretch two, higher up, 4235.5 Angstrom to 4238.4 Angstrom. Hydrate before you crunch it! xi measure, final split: -3.1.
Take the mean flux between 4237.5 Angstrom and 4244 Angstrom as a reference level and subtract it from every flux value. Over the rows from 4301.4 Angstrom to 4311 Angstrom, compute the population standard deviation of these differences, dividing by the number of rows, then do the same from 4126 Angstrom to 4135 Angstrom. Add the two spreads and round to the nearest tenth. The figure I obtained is 2.8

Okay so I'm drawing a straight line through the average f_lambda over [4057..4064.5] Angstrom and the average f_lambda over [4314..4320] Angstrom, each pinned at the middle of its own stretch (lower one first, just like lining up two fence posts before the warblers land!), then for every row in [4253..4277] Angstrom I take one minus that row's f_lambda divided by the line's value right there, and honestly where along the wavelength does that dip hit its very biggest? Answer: 4272.24 Angstrom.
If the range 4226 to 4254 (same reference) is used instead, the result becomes 4226.25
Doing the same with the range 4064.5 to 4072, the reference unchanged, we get 4071.51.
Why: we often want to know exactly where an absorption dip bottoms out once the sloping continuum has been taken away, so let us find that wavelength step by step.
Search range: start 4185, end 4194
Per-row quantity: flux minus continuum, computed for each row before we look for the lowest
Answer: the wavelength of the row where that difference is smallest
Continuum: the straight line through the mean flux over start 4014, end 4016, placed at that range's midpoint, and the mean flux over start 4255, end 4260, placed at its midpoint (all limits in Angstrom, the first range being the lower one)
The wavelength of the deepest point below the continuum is 4187.50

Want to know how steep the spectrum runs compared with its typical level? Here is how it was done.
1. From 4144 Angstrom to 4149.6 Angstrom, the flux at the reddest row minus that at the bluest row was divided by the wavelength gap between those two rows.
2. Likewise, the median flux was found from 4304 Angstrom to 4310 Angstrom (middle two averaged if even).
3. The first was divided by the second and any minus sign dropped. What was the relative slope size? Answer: 0.101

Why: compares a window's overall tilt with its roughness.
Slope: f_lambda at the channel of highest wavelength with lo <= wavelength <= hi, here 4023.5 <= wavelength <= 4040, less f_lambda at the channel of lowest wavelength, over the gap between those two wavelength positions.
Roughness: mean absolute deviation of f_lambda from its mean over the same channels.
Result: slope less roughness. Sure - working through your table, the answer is -2.5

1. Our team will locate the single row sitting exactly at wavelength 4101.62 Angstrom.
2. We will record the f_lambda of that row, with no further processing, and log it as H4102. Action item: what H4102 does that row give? 15.11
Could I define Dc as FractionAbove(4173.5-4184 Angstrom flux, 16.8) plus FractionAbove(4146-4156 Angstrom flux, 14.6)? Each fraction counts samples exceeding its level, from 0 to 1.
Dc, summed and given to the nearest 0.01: 1.73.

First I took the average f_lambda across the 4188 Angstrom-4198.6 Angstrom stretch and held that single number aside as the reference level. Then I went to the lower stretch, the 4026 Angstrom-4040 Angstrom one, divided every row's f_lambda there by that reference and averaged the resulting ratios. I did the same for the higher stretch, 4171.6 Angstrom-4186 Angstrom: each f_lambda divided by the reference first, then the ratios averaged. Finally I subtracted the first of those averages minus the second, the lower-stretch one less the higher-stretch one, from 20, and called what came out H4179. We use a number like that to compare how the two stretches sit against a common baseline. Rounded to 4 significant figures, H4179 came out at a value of 20.12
